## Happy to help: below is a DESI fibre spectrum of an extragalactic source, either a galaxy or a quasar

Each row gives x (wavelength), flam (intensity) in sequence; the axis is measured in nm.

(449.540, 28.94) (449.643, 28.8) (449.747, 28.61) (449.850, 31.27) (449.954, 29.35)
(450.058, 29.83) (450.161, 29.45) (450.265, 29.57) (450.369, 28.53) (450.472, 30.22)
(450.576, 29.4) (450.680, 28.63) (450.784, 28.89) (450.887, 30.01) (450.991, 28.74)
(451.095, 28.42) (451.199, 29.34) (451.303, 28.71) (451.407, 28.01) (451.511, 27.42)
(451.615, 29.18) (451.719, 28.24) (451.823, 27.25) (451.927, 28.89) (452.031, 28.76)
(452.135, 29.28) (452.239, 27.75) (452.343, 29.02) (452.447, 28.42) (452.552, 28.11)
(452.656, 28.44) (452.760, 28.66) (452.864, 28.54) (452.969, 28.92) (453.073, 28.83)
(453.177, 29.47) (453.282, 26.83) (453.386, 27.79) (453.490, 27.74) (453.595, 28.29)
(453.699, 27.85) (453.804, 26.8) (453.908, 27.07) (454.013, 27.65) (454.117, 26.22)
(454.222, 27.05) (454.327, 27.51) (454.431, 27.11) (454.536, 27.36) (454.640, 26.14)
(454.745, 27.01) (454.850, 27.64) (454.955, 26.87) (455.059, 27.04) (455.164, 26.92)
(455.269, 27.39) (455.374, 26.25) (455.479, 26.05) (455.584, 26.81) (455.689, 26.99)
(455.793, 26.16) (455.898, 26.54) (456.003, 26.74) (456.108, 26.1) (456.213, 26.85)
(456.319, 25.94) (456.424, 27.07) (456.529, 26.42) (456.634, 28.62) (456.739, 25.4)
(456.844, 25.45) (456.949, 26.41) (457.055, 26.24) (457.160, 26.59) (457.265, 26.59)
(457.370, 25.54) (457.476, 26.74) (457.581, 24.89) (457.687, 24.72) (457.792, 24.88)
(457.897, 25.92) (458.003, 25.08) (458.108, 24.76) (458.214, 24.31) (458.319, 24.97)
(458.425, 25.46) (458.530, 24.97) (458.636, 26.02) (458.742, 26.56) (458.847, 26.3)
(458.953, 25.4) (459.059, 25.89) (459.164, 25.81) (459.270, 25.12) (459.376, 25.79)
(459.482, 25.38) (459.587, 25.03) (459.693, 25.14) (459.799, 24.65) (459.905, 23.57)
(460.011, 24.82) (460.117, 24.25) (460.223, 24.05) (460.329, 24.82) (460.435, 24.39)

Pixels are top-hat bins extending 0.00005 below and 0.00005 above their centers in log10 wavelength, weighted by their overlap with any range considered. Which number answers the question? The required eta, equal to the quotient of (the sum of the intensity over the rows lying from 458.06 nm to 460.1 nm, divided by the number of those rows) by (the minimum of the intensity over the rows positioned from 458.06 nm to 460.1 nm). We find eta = 1.07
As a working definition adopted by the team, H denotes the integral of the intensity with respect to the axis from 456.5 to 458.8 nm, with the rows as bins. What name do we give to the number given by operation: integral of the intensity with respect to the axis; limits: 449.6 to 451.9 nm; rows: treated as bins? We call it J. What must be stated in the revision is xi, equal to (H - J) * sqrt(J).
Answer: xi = -61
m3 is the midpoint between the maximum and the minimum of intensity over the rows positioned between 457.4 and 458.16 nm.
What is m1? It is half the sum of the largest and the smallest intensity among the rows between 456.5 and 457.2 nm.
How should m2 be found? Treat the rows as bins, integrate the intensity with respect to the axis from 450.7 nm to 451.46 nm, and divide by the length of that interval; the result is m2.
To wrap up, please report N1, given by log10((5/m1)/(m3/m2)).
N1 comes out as -0.68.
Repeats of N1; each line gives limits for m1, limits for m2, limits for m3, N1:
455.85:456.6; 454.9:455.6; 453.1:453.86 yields -0.75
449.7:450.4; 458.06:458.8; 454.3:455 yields -0.80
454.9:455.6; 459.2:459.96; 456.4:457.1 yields -0.76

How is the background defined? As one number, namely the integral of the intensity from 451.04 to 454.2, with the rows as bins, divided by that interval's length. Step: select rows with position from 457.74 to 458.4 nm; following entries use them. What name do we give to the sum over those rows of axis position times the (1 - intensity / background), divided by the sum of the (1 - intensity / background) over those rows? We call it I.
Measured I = 458.07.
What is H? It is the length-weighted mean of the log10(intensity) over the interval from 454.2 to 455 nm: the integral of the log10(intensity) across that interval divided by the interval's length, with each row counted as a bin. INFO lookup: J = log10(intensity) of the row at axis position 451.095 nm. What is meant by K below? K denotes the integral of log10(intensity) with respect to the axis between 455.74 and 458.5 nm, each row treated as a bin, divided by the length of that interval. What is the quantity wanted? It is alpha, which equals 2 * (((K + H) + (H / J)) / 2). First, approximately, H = 1.432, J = 1.45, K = 1.414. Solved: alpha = 3.83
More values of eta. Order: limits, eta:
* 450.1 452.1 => 1.06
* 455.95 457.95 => 1.06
